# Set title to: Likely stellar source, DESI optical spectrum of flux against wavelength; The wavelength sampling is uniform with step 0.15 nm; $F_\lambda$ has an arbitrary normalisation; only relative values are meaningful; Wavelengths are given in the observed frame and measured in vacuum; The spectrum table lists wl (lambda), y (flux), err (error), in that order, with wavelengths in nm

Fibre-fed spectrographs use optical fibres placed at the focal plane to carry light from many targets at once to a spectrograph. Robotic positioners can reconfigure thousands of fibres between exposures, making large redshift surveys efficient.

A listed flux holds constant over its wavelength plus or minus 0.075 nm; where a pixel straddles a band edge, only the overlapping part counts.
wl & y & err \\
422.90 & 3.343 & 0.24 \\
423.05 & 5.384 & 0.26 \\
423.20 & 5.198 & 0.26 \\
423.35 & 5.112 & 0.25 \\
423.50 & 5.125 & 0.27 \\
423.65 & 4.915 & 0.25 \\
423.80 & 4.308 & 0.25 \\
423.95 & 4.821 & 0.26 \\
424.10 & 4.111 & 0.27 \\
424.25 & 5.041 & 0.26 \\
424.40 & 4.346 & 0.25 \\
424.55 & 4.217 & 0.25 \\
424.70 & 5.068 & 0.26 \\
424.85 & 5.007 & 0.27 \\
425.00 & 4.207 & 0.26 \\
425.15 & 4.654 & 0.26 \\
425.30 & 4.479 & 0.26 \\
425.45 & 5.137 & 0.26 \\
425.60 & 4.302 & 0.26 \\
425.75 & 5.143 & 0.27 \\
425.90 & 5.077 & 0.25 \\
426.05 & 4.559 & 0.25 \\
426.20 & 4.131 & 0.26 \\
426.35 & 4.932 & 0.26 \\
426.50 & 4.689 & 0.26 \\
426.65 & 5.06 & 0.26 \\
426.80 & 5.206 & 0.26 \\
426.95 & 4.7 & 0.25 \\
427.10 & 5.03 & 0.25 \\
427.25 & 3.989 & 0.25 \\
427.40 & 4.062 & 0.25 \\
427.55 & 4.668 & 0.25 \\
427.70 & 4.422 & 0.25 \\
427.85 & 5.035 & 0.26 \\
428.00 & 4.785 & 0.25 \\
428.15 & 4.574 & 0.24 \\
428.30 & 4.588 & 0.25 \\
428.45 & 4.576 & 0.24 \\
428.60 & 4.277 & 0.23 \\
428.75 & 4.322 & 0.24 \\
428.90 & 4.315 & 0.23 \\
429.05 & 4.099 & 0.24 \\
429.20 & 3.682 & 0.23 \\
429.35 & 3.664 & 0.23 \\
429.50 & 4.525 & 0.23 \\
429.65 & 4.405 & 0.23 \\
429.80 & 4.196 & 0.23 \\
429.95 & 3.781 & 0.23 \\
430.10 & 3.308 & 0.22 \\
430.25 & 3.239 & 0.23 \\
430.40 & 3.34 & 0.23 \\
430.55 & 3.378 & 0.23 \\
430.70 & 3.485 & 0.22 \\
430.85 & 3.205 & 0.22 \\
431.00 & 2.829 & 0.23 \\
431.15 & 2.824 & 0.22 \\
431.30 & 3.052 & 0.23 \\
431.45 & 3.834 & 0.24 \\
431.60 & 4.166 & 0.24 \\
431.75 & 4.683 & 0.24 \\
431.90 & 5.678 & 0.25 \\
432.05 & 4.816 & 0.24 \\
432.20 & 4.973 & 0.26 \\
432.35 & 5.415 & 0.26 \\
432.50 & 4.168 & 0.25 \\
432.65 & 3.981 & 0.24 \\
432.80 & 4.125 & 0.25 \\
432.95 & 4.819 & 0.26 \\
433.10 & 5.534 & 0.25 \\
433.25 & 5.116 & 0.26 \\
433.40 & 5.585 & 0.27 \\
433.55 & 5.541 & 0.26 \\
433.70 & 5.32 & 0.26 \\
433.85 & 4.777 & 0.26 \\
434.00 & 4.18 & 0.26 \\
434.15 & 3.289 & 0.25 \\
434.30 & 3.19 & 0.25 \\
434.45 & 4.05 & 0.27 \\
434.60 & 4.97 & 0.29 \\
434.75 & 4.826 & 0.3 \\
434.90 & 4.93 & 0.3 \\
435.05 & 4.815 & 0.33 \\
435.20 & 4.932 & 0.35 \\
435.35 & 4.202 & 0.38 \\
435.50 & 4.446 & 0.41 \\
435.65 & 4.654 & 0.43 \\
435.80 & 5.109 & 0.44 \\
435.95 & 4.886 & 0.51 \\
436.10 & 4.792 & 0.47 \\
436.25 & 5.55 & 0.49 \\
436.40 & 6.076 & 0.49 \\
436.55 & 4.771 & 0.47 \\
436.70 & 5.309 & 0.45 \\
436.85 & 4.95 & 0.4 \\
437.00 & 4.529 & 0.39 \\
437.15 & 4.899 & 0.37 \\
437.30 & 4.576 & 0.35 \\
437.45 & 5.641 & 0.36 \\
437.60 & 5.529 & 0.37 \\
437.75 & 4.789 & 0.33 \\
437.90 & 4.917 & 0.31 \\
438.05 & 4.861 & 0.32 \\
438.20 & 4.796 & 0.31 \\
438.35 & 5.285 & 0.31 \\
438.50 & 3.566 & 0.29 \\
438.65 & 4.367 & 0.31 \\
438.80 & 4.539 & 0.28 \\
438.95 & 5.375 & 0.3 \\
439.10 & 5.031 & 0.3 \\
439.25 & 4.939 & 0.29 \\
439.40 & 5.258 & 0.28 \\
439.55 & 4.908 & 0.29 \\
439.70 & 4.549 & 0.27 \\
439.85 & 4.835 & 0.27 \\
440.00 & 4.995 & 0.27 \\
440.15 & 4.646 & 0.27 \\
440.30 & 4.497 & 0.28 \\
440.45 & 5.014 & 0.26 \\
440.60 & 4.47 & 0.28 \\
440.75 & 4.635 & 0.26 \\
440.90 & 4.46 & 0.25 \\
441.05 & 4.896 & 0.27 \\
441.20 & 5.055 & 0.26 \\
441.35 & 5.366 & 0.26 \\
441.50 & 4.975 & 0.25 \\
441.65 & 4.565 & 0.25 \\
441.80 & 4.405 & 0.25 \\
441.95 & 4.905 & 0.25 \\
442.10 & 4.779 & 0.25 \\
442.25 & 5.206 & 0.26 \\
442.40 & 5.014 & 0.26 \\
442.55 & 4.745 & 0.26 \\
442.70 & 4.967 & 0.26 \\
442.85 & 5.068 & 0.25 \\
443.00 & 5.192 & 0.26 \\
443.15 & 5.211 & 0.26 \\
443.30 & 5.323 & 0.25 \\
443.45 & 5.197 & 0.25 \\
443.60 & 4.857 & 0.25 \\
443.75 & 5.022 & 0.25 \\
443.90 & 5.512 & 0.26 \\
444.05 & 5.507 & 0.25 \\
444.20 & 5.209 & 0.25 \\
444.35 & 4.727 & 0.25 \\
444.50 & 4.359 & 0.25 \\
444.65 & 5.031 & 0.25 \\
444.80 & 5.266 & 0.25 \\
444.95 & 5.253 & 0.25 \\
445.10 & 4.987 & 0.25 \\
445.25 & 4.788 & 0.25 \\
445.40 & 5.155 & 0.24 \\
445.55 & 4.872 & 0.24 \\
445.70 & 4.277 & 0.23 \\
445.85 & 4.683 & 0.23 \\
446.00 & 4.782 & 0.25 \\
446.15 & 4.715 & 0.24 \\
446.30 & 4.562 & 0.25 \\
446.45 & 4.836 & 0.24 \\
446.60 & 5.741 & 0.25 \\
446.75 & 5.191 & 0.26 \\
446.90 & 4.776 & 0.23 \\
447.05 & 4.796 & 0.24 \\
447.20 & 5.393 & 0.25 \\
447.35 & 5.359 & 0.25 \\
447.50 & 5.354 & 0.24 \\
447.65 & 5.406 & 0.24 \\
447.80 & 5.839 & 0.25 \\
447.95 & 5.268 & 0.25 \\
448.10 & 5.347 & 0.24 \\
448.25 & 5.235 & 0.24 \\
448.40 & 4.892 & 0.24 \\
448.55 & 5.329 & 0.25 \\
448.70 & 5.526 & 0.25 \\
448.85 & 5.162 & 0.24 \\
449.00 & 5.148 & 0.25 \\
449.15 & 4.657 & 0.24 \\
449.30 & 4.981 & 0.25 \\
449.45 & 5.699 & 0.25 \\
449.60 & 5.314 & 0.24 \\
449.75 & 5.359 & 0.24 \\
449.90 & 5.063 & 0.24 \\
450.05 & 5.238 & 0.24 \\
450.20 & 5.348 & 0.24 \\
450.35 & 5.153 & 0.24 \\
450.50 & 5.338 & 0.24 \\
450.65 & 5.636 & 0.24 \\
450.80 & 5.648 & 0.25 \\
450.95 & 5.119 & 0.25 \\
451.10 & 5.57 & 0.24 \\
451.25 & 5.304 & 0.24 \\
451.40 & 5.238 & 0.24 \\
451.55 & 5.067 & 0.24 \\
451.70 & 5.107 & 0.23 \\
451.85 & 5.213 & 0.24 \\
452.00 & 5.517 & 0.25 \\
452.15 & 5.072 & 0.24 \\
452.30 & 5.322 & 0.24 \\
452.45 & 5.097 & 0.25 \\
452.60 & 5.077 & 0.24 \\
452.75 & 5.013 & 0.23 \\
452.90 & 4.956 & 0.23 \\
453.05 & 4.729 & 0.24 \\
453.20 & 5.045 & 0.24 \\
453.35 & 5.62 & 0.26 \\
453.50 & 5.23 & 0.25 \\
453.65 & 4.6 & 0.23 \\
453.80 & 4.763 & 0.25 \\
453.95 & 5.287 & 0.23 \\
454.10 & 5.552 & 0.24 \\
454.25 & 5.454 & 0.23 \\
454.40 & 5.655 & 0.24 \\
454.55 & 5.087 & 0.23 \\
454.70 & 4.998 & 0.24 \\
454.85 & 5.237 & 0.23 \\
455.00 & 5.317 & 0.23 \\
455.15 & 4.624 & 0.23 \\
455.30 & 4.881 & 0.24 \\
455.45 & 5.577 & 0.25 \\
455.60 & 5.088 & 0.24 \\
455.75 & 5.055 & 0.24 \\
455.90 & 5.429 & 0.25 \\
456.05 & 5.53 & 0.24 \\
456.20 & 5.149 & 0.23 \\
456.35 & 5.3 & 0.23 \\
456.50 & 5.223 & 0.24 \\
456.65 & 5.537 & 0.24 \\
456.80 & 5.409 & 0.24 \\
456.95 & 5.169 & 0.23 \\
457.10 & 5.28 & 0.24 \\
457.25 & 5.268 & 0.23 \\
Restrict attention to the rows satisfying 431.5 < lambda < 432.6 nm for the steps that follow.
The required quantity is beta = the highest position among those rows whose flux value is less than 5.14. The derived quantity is 432.50 nm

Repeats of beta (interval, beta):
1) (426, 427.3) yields 427.25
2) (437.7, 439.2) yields 439.10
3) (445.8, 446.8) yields 446.45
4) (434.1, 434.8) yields 434.75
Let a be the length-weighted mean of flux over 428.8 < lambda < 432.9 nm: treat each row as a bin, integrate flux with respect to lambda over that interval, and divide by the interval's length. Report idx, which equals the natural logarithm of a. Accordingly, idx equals 1.38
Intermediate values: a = 4.0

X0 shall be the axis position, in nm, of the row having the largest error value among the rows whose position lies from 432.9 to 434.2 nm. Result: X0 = 433.40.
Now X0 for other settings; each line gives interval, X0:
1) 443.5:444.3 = 443.90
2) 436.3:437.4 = 436.40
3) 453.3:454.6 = 453.35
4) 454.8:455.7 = 455.45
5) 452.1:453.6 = 453.35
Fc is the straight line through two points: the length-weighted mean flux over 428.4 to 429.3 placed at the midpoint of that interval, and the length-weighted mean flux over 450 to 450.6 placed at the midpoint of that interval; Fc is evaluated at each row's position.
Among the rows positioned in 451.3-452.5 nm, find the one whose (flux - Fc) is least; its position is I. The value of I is 452.15 nm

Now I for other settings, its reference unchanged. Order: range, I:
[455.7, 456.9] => 455.75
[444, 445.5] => 444.50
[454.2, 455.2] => 455.15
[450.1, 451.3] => 450.95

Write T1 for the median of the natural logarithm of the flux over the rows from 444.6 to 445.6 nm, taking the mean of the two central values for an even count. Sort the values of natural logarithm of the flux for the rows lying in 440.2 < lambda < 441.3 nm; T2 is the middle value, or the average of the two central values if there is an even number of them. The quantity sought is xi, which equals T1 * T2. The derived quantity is 2.48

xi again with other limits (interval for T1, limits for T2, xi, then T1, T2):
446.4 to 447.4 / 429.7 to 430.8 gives 2.00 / 1.65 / 1.22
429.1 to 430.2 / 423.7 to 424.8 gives 1.95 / 1.33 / 1.47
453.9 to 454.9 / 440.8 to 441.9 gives 2.65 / 1.67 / 1.59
